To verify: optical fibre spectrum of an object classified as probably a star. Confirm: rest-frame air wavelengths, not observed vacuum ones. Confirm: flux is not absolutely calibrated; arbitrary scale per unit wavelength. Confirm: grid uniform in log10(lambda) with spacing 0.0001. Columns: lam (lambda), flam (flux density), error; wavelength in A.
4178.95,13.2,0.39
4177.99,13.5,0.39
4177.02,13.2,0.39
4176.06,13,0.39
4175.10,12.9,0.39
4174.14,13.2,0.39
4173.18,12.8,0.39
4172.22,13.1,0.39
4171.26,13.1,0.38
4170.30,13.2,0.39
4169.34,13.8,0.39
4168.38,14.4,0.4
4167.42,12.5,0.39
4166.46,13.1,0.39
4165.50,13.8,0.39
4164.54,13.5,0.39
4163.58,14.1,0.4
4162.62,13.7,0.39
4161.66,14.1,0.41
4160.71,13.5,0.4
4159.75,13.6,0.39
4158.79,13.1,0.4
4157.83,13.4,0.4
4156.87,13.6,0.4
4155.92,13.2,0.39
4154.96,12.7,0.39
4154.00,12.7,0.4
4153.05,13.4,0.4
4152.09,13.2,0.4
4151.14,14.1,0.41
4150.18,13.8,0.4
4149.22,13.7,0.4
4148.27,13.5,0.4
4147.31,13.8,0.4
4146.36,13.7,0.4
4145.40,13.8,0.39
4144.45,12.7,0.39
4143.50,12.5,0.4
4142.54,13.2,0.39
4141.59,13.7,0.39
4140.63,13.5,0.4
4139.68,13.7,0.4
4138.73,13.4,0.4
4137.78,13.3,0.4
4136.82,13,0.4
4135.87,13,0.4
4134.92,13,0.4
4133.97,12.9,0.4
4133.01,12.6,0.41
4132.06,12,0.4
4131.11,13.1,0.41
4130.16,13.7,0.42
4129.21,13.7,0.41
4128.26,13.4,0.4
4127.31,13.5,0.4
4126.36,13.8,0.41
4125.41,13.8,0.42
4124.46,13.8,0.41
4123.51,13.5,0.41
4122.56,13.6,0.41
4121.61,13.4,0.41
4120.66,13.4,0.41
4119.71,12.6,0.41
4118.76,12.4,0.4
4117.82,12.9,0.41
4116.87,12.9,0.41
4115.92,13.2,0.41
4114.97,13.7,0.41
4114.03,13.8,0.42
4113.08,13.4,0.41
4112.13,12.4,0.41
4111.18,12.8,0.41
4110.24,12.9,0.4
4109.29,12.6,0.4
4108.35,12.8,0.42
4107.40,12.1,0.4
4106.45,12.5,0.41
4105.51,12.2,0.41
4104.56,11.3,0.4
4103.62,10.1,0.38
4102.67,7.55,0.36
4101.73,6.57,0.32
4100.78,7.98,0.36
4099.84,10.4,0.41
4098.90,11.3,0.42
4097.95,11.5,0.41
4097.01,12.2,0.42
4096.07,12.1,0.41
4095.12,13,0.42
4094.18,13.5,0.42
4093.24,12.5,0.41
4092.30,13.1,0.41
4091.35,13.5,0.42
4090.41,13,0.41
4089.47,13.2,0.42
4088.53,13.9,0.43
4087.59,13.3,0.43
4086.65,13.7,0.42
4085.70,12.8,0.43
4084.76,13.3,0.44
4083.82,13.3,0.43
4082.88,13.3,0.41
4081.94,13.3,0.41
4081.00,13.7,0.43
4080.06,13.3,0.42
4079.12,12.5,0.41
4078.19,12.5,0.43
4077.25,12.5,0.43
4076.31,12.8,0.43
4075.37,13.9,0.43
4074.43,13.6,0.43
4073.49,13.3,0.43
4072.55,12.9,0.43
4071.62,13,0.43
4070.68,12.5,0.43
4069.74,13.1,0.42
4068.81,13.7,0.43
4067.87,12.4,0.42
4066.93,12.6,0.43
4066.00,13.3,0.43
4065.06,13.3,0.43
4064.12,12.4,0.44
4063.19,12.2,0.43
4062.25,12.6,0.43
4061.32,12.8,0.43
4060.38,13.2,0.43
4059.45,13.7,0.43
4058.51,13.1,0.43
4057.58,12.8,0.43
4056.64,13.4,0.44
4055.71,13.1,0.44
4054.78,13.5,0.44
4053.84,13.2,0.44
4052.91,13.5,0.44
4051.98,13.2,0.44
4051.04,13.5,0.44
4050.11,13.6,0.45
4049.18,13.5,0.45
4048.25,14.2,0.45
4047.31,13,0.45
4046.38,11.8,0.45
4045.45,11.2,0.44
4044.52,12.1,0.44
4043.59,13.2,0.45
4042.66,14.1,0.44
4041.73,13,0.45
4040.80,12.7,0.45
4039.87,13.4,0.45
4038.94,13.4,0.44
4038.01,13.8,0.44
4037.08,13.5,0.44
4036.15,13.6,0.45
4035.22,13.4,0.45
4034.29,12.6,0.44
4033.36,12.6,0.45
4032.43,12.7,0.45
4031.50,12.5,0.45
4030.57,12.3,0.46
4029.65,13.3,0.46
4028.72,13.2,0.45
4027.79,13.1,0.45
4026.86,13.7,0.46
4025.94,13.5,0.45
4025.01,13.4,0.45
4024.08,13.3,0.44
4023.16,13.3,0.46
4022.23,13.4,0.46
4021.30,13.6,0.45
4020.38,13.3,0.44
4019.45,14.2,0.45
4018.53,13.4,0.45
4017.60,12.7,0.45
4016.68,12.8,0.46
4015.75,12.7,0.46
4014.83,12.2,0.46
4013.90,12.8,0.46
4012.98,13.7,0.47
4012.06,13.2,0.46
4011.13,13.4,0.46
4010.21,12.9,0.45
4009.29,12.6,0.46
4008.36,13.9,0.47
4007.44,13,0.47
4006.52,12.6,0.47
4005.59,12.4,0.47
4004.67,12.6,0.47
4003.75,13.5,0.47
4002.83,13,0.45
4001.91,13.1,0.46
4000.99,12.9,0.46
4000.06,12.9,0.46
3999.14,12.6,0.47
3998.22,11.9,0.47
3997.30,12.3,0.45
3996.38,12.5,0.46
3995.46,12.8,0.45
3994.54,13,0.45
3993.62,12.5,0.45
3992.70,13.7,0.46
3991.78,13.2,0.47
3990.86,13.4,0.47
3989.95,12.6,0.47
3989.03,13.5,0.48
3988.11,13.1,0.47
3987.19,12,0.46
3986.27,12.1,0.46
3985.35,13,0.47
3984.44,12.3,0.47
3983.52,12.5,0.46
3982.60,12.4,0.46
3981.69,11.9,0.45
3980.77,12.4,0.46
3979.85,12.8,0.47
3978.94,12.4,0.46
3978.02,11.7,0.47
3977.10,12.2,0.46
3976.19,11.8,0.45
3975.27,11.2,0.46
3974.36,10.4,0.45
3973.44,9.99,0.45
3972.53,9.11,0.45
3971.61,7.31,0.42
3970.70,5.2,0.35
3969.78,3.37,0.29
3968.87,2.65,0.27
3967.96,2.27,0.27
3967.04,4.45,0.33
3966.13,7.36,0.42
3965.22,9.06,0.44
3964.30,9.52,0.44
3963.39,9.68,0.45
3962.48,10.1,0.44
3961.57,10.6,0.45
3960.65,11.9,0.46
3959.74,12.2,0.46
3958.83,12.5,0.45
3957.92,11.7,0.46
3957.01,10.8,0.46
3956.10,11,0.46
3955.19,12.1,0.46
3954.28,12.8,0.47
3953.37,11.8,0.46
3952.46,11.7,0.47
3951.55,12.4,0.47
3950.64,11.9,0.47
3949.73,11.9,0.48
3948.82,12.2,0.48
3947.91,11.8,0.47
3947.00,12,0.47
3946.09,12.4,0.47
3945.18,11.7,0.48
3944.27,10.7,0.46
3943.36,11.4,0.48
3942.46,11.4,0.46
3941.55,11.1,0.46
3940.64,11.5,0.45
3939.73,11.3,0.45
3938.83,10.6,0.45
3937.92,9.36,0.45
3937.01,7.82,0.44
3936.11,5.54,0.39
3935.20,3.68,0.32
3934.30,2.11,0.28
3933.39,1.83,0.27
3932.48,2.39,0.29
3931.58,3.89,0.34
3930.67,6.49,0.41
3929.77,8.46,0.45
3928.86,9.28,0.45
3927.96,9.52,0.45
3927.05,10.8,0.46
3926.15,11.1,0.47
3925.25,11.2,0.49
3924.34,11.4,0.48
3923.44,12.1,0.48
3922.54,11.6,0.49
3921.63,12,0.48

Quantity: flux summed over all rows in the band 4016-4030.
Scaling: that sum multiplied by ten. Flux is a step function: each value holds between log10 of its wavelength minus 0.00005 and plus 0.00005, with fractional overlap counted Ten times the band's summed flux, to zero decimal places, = 2002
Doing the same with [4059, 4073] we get 1937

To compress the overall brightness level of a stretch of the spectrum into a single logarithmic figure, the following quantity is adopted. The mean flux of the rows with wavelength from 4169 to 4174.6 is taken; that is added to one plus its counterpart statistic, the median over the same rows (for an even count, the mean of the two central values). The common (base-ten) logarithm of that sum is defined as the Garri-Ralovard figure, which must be 1.44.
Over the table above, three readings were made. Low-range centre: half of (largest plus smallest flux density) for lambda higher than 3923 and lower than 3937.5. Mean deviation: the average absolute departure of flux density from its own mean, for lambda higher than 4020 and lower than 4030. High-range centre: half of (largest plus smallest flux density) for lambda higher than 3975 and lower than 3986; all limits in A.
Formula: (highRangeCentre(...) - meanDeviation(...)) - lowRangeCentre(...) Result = 5.0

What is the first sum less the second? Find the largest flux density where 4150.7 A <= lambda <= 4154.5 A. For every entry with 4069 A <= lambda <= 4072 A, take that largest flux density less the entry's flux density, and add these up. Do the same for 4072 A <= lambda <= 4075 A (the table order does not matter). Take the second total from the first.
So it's 1.2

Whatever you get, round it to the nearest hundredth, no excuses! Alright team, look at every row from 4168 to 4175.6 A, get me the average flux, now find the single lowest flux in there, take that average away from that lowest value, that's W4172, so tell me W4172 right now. -0.51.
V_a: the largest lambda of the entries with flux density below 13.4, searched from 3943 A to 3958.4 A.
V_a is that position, 3957.92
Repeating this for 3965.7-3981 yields 3980.77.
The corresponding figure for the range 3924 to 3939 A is 3938.83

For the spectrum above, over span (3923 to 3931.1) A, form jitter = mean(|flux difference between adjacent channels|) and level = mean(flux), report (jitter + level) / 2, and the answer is 5.4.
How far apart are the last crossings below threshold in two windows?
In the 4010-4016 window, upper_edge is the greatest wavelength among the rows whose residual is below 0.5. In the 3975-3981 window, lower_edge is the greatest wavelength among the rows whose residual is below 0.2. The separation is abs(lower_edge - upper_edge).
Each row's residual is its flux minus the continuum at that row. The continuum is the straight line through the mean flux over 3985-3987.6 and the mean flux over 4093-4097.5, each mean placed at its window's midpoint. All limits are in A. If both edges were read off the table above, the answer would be 35.0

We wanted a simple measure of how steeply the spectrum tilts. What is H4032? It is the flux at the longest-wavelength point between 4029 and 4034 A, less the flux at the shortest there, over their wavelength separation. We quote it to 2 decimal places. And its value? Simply -0.19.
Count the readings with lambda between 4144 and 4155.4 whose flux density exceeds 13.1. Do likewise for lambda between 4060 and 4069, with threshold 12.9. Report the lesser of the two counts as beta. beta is 4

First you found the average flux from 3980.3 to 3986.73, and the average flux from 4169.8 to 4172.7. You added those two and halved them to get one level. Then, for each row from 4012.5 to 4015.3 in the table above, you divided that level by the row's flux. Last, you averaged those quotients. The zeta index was 0.99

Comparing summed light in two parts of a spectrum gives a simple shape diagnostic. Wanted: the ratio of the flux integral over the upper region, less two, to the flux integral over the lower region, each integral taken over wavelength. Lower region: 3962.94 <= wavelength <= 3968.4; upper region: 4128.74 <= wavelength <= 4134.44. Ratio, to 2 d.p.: 1.87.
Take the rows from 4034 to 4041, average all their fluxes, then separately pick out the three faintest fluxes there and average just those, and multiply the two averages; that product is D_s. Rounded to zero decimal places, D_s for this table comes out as 172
